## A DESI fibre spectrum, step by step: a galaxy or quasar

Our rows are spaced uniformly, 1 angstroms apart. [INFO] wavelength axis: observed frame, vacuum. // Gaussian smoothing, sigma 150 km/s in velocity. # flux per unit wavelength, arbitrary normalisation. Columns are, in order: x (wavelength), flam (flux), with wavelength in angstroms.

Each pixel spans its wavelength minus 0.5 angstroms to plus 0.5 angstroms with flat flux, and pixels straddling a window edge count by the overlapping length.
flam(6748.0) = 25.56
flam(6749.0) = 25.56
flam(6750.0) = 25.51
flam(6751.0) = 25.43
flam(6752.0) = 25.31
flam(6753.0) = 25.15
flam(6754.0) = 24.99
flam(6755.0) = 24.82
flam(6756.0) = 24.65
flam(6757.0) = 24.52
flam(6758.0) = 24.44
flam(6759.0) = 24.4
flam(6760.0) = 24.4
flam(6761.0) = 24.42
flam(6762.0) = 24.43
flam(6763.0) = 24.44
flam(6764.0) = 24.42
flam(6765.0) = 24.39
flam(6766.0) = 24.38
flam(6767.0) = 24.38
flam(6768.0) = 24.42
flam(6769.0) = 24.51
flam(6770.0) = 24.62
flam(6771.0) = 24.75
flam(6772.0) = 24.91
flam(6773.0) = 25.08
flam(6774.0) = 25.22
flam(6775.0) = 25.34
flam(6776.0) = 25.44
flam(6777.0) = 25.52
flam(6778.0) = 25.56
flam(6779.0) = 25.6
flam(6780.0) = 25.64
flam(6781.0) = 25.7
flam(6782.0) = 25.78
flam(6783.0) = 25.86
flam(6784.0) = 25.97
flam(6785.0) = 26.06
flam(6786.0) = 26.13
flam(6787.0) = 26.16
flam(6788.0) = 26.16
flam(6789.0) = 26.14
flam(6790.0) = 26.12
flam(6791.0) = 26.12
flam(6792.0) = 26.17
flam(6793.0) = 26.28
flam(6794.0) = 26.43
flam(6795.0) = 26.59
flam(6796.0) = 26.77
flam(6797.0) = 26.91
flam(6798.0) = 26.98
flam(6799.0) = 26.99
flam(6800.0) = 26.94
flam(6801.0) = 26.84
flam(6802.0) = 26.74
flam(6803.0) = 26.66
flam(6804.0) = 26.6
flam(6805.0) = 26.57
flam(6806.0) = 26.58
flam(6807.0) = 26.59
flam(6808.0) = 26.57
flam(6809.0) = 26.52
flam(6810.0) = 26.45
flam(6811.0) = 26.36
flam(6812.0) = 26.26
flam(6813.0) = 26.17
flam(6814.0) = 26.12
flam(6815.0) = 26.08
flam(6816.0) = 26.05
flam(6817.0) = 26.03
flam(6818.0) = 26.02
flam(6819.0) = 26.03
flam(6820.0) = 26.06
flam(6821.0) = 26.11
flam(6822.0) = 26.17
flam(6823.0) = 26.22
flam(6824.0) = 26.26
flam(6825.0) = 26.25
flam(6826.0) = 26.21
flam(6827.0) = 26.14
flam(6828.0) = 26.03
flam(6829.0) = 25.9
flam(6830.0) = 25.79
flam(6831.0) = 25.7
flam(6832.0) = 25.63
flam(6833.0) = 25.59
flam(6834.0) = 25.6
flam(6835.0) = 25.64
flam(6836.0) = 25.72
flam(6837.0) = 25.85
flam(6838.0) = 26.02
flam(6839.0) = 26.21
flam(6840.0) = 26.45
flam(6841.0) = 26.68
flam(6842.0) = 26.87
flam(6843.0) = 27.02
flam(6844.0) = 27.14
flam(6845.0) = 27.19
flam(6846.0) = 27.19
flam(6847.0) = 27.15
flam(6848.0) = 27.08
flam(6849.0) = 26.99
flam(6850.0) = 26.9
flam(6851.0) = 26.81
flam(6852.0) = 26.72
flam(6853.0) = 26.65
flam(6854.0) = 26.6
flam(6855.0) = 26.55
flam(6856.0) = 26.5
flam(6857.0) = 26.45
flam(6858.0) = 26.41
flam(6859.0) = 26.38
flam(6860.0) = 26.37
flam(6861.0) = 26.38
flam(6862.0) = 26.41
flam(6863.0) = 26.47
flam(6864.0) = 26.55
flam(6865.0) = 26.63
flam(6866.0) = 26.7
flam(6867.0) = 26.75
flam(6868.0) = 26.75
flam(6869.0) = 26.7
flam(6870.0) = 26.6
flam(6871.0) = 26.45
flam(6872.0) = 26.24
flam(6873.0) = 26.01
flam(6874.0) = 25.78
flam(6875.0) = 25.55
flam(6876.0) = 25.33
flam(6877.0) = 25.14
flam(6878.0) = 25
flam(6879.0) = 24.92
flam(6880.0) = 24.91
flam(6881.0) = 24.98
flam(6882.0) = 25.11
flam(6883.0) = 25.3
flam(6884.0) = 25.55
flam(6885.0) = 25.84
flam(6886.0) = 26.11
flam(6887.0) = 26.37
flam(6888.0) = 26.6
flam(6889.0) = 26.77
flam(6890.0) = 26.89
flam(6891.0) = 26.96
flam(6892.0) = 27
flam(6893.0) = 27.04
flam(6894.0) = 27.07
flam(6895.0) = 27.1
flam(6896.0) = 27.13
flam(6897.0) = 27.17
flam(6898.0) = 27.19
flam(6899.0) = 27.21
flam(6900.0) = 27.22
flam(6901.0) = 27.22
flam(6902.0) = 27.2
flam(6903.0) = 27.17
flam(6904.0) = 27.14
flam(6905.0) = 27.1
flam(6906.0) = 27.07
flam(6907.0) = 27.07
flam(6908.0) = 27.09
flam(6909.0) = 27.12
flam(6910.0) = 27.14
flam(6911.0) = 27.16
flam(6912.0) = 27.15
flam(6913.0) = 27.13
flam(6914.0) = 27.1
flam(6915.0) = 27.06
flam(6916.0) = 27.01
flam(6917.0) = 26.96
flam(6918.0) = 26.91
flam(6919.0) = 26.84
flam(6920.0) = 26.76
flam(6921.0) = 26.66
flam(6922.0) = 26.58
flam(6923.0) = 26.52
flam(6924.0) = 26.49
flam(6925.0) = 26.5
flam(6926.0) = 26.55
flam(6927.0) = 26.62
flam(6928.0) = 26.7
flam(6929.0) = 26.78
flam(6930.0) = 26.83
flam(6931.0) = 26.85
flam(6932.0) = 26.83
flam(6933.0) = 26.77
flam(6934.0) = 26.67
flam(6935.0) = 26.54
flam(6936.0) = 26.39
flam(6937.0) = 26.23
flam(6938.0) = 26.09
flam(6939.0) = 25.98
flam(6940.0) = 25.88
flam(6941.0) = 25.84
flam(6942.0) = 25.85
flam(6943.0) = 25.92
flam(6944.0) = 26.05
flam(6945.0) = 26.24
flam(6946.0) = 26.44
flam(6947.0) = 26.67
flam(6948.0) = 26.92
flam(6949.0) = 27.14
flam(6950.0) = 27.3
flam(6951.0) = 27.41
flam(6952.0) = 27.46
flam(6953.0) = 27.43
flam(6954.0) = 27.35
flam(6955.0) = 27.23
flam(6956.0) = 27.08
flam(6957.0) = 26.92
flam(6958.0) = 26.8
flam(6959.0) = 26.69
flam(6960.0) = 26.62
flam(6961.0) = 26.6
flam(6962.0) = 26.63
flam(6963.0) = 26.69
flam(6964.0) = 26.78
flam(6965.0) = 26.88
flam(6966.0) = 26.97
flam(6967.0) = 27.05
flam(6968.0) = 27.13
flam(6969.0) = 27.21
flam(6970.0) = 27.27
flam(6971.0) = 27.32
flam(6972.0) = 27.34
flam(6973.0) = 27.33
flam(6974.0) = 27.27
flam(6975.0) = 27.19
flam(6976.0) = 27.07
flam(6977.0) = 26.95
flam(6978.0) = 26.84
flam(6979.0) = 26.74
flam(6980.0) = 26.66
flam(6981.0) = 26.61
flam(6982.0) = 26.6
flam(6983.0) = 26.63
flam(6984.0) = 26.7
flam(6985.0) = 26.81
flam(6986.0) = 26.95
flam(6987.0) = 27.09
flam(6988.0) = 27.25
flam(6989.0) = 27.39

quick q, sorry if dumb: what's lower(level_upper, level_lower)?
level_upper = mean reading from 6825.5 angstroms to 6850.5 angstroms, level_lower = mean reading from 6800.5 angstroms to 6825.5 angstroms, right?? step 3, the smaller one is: 26.3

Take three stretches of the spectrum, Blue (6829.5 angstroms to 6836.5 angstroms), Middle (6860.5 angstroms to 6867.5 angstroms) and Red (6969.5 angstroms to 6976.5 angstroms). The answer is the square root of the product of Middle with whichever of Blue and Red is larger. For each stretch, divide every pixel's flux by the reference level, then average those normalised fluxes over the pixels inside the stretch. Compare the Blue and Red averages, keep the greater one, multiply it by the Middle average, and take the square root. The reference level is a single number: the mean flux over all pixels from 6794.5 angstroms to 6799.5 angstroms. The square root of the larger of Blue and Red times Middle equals 1.002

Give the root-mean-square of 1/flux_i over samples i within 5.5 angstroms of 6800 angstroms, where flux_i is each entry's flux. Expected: 0.0373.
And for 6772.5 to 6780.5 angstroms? 0.0393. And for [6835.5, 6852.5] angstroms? 0.0375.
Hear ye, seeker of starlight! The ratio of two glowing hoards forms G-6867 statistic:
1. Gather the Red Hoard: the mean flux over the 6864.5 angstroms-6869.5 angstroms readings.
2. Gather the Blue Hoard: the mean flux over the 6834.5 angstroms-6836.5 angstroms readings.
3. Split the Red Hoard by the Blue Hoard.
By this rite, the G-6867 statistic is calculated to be 1.040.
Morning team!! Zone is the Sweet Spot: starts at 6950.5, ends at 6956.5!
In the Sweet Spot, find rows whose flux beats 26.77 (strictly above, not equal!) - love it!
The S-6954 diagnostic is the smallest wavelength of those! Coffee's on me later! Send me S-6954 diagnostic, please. 6951.0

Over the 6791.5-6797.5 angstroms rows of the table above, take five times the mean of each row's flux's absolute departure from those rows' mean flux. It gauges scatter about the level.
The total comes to 1.16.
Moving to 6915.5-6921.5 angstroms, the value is 0.52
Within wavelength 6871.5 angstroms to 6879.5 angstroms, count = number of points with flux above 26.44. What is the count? 0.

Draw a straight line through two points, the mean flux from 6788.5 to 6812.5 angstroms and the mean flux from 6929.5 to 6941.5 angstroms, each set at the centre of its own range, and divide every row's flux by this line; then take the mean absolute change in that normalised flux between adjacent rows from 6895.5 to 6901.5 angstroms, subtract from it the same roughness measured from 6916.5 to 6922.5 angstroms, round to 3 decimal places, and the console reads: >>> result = -0.002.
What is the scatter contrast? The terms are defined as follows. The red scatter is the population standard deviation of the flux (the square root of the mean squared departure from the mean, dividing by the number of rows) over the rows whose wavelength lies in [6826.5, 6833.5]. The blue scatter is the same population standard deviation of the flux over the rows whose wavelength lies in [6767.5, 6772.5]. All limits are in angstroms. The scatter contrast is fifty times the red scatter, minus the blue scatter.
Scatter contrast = 9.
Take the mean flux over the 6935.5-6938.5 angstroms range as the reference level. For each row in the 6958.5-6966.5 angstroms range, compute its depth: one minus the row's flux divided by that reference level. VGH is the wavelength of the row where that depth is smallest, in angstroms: 6966.0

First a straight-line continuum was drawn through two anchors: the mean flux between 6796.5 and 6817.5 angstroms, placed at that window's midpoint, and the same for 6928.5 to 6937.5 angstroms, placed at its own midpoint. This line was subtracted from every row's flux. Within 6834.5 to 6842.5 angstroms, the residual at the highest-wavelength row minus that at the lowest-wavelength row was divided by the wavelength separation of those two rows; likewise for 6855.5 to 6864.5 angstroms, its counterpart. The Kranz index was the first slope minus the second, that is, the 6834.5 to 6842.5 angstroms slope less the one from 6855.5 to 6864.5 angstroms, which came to 0.17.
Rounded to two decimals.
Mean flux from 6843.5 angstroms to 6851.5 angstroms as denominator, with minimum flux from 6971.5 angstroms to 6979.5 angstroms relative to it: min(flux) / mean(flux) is 0.99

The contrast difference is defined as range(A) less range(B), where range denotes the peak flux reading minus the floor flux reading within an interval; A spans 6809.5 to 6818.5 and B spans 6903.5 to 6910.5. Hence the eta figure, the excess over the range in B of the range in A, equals 0.4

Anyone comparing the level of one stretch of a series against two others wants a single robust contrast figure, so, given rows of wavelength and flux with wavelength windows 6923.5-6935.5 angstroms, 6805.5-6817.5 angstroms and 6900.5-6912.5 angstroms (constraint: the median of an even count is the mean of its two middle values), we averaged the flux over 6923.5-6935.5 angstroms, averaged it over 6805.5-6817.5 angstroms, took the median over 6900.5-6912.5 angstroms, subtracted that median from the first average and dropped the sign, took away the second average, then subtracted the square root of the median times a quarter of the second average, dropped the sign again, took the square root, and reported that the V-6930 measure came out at 6.26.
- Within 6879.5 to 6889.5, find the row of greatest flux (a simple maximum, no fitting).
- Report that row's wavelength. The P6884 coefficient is 6889.0 angstroms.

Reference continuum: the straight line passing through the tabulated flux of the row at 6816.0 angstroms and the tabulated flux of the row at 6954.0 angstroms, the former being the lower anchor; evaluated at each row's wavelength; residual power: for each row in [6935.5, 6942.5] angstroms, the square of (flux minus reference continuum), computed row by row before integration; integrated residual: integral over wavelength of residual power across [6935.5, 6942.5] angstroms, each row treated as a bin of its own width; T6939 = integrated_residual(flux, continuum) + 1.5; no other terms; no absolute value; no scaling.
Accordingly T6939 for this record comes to 11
